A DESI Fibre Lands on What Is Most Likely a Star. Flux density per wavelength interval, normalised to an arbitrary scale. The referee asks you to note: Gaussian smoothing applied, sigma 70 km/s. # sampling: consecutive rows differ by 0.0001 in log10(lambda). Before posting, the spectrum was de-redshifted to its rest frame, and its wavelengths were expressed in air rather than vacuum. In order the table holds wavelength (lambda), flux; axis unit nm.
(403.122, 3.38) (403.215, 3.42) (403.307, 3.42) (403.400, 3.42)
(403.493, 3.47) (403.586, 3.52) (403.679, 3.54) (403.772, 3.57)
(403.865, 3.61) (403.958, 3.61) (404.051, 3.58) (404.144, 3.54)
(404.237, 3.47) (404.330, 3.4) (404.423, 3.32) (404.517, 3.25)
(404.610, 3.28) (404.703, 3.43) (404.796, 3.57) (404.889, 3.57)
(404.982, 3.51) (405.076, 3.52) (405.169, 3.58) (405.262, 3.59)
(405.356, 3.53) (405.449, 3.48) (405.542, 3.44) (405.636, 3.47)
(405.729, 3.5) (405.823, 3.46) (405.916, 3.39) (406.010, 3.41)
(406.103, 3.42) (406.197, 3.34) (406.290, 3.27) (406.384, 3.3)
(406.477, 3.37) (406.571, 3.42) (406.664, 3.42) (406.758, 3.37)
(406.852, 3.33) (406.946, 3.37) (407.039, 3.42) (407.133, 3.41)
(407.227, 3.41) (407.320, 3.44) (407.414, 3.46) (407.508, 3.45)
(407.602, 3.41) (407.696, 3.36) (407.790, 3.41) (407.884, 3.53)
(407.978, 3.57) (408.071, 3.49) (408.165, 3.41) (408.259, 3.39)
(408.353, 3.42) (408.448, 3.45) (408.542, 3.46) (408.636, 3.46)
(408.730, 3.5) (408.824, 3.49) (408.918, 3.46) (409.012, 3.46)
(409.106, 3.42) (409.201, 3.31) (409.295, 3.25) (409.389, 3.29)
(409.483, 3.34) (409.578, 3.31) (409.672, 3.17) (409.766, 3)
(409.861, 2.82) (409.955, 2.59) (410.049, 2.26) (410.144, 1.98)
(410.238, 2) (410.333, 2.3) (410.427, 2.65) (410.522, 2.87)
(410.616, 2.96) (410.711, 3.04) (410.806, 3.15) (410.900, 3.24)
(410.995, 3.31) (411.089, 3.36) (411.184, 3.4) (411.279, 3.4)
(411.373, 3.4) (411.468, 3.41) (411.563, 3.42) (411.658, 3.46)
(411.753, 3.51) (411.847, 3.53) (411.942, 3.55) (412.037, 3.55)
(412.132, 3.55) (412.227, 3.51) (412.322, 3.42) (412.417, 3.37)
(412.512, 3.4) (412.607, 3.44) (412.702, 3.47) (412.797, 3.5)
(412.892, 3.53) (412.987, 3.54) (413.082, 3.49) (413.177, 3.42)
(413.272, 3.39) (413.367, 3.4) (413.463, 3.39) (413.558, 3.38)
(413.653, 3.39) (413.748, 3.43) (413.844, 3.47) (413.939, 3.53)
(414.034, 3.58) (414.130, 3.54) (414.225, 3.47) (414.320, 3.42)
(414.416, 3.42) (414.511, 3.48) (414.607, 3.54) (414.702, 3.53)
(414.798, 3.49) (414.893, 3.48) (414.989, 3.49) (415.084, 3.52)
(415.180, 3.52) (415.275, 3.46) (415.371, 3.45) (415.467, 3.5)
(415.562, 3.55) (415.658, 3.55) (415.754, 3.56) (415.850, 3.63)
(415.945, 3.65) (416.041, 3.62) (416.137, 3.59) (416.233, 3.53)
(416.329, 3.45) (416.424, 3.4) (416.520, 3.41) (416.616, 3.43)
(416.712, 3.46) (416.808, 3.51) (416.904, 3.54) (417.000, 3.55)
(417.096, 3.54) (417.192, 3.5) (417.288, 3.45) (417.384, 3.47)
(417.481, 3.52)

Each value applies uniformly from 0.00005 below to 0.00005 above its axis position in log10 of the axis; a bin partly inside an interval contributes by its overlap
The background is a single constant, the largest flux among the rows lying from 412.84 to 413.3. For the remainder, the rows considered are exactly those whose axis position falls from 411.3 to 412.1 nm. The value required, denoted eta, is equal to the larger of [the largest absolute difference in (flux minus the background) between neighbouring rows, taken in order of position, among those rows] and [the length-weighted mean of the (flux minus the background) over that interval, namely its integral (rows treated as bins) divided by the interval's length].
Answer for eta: 0.05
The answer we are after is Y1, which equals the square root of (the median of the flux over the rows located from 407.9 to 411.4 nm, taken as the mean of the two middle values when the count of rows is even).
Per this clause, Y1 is 1.819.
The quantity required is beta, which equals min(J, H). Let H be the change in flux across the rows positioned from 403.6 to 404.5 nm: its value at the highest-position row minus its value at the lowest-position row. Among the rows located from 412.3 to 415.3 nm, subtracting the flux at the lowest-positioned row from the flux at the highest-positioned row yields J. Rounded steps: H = -0.22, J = 0.04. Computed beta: -0.22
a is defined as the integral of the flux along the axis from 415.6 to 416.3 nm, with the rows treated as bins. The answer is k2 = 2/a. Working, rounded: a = 2.5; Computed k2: 0.8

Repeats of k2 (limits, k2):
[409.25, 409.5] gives 2.4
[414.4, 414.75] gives 1.6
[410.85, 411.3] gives 1.3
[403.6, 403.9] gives 1.9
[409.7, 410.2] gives 1.6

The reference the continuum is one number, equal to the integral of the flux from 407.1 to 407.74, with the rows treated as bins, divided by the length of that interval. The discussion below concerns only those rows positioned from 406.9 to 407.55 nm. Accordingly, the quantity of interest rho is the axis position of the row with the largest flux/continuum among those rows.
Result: 407.414 nm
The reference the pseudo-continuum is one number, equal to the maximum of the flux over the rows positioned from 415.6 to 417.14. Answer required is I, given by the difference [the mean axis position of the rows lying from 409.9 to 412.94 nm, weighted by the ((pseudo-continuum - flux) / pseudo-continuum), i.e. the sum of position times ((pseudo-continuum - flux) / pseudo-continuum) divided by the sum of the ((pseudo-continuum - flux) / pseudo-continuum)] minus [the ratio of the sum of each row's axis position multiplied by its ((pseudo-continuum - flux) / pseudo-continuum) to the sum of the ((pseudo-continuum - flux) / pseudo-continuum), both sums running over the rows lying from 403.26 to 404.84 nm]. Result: 6.59 nm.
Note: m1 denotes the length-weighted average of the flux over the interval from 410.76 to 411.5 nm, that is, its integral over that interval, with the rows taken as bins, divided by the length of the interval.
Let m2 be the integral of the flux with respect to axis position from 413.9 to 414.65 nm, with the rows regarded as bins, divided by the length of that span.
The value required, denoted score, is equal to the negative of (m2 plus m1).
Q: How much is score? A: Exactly -6.83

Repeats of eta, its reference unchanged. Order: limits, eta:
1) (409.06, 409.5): 0.11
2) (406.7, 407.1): 0.05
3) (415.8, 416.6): 0.08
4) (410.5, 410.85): 0.11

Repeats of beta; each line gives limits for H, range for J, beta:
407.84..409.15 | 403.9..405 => -0.11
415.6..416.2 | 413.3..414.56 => 0.04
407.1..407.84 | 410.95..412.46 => 0.00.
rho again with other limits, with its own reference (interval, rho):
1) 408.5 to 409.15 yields 408.730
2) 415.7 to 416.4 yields 415.945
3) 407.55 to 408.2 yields 407.978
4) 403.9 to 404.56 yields 403.958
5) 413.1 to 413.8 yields 413.748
